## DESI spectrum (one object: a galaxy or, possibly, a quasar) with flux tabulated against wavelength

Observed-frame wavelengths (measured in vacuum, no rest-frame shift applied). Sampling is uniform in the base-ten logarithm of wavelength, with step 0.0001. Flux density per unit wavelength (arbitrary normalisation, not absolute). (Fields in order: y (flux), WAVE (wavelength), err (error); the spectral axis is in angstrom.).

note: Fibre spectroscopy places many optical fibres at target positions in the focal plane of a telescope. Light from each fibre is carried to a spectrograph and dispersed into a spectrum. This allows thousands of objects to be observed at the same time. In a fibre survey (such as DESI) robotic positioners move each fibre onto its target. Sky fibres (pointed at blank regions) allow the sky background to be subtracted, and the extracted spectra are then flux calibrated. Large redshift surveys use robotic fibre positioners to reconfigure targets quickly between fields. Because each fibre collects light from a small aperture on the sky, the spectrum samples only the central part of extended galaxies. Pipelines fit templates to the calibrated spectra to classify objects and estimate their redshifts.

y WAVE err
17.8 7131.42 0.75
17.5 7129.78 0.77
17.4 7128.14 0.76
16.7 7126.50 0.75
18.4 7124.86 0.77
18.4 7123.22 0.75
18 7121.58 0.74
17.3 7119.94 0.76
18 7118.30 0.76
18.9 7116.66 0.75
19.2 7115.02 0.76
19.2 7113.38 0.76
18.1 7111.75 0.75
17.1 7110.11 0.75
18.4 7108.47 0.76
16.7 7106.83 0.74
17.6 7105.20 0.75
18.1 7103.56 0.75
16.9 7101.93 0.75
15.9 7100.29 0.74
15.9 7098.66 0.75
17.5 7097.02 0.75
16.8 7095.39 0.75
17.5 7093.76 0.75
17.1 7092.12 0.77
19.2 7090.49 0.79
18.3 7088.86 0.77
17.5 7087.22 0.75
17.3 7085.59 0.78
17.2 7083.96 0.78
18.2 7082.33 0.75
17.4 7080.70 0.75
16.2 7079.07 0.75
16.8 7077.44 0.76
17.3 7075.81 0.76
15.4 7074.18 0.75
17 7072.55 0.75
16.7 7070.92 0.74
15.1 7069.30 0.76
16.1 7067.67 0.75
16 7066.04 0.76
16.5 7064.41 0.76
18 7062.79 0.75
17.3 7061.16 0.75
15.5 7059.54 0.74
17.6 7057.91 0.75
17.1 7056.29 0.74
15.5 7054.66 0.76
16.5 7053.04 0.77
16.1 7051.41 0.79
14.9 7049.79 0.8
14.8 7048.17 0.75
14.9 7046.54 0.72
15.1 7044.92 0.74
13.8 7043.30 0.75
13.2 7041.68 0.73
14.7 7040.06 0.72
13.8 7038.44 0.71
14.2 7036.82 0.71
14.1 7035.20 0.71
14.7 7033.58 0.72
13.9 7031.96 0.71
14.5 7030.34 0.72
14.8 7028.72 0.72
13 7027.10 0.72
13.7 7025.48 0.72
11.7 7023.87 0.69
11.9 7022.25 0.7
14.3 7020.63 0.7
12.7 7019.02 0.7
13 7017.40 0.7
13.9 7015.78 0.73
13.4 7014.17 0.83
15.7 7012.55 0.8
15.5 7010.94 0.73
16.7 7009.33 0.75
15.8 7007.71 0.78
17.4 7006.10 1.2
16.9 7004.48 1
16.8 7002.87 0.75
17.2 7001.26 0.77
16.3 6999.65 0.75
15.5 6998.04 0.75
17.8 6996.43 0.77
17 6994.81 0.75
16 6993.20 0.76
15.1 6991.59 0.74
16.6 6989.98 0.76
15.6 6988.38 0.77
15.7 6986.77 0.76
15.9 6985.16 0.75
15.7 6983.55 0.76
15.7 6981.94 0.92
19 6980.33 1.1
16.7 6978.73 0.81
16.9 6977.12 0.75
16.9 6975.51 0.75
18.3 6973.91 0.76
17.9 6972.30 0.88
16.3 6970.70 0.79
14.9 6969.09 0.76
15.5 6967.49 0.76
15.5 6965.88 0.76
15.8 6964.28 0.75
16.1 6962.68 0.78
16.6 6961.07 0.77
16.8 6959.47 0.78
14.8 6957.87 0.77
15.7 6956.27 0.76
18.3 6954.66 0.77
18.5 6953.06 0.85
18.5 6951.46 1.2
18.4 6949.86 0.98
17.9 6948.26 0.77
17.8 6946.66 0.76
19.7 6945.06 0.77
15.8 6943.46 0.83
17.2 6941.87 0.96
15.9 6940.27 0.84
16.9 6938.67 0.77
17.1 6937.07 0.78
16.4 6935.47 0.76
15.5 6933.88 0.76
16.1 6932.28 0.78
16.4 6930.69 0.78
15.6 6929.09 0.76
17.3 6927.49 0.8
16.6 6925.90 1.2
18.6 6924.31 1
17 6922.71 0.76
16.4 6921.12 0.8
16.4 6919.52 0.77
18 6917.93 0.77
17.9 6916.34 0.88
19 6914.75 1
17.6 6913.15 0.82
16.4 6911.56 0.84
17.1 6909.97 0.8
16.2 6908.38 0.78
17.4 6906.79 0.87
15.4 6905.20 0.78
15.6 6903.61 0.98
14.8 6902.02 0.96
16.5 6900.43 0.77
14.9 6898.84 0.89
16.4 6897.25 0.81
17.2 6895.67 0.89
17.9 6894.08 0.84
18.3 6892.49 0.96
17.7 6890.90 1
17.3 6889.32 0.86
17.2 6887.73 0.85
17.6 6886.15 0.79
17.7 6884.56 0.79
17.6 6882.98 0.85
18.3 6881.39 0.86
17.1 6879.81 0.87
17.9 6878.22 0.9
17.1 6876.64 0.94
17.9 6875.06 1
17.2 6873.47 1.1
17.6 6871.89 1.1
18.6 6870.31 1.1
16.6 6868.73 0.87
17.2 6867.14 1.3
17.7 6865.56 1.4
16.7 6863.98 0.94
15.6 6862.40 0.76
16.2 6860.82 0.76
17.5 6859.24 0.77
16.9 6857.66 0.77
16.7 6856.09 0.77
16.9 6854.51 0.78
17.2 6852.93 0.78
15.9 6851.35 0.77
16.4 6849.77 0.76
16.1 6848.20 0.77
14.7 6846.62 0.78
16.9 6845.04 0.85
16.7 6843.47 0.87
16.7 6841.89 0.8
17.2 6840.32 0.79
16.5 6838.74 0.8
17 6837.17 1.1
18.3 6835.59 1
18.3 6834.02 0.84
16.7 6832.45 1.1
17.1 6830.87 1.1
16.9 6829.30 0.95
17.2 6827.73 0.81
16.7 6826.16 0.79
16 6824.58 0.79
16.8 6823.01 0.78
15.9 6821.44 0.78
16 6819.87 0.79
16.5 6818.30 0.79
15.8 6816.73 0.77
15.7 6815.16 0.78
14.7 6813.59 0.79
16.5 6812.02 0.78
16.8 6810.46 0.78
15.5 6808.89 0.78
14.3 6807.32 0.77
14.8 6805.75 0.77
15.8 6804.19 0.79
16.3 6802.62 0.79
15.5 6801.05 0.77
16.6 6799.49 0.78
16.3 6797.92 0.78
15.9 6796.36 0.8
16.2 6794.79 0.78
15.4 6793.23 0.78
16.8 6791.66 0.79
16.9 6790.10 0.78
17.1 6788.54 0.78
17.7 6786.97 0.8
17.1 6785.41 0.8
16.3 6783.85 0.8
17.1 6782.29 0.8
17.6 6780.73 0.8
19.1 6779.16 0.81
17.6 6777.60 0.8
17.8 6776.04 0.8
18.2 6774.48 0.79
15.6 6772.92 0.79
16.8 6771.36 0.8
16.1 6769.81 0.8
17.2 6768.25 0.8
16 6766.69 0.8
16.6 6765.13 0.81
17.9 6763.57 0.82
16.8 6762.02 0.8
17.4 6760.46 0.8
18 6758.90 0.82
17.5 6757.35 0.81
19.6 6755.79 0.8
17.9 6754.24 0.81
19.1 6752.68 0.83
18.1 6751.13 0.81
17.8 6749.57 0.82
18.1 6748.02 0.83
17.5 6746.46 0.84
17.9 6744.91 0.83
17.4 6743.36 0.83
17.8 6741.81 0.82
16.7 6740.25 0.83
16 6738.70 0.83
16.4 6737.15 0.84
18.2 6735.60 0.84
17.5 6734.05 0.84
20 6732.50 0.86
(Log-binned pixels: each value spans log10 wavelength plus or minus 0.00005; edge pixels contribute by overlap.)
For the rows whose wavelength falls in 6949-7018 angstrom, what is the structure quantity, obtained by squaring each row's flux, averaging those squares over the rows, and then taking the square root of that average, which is 16.4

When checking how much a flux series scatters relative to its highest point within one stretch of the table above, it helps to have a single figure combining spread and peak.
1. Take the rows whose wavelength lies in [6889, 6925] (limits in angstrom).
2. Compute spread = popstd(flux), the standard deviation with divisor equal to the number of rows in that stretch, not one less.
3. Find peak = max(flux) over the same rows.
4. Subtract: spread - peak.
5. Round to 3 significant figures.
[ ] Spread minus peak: -17.9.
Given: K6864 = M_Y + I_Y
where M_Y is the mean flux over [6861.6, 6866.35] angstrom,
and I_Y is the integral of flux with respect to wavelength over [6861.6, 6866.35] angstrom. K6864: 96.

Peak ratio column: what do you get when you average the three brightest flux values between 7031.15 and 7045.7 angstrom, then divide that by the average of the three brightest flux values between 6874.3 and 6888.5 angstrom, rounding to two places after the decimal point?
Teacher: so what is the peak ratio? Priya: 0.82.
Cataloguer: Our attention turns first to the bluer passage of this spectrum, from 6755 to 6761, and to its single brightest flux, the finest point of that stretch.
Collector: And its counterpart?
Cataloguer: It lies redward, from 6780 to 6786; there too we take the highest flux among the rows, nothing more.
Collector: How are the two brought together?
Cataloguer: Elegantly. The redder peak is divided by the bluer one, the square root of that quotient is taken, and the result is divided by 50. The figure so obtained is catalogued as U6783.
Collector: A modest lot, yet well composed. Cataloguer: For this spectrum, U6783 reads 0.0190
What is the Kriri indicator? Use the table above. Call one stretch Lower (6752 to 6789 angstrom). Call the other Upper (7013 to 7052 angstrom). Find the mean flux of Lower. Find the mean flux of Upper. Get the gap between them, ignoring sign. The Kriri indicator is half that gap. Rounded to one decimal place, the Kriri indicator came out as 1.7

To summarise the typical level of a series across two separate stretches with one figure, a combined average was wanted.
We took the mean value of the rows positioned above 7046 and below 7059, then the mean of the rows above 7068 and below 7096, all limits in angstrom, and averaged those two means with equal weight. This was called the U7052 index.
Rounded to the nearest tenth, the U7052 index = 16.5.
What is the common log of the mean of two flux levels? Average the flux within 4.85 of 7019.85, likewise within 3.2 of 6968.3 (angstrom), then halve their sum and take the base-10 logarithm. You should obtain 1.15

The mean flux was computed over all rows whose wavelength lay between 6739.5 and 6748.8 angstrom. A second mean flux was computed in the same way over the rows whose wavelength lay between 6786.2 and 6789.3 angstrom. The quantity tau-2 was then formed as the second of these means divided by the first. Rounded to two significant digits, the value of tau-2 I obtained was 0.99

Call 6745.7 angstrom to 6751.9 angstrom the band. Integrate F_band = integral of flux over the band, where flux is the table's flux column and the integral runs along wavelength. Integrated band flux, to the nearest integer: 111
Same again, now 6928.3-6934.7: 102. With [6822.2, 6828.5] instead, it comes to 105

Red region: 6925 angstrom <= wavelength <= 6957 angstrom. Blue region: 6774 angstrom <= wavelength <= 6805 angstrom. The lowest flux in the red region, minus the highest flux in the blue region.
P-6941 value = -3.6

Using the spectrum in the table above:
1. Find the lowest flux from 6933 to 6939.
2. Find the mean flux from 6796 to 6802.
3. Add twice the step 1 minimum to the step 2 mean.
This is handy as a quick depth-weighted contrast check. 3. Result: 47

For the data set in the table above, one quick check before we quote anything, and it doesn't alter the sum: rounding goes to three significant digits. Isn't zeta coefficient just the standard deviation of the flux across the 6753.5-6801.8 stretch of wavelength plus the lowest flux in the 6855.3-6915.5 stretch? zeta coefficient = 15.8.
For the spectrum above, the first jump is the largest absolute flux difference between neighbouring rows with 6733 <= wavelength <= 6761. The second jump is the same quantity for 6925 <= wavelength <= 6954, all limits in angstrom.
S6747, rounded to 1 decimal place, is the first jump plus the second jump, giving 6.0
